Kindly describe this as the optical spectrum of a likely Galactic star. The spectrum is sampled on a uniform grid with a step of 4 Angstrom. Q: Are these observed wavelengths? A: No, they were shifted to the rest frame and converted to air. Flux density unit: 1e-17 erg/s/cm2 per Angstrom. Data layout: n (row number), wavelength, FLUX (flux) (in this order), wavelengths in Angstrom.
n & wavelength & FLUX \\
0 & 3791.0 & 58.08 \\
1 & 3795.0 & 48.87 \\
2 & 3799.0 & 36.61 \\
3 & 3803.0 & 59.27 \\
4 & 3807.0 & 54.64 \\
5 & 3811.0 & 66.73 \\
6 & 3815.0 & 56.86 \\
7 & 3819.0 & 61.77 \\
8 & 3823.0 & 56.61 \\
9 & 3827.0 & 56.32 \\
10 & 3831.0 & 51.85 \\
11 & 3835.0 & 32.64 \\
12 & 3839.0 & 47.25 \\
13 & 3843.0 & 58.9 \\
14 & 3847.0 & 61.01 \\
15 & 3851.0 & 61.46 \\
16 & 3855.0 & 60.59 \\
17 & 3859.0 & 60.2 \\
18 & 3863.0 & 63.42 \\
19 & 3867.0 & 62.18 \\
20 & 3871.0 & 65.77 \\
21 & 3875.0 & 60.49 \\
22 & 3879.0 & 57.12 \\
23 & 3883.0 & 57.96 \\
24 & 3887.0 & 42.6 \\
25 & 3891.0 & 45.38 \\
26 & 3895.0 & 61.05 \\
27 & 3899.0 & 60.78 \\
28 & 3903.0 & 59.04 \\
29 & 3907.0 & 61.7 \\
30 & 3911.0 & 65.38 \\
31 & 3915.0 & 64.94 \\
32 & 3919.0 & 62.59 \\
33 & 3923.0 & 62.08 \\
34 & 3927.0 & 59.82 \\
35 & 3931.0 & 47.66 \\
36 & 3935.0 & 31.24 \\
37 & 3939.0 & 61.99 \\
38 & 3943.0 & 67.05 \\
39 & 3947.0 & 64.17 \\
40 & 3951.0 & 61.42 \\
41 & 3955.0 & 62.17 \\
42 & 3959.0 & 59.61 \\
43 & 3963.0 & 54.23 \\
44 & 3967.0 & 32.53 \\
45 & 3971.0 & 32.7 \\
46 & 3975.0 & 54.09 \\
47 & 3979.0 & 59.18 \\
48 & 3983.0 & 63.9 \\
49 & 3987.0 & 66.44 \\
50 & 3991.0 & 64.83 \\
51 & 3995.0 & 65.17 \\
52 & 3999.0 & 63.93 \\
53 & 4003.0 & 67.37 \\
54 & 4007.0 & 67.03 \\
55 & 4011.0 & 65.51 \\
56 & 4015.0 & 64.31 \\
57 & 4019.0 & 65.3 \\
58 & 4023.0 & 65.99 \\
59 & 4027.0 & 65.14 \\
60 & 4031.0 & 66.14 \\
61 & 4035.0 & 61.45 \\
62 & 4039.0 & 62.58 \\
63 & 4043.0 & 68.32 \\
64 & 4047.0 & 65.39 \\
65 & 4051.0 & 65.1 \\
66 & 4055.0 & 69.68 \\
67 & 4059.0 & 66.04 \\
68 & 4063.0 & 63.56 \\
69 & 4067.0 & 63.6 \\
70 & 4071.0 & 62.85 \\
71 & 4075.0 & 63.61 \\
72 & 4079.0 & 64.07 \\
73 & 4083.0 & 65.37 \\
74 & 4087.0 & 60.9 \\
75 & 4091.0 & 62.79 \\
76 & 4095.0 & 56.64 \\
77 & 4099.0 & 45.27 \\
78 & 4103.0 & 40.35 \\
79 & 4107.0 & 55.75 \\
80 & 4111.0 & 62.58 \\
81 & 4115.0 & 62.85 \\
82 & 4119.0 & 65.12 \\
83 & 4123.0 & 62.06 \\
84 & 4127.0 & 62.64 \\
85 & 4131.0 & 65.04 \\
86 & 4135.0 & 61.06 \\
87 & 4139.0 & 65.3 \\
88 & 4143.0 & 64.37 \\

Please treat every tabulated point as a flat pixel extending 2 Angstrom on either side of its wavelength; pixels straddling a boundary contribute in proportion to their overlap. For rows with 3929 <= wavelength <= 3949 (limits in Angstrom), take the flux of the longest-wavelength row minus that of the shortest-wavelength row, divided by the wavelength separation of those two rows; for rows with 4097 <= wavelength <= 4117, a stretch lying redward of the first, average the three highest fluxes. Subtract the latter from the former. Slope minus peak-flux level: -59.4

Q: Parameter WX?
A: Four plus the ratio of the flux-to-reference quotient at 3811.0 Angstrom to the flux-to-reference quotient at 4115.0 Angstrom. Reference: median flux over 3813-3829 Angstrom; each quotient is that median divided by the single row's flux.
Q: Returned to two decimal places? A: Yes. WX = 4.94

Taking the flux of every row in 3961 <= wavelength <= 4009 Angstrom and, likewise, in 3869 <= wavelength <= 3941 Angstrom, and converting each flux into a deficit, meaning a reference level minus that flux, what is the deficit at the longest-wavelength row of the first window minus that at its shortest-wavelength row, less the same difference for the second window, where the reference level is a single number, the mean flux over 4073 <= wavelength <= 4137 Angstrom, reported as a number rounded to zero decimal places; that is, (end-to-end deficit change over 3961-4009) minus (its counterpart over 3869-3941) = -17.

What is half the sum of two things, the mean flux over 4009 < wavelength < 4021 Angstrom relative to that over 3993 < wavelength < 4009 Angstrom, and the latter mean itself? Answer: 33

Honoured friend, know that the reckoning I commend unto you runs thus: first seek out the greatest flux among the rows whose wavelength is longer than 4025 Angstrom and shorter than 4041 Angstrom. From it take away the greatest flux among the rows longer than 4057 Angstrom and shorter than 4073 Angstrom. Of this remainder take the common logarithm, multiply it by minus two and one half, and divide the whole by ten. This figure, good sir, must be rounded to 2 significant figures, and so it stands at 0.25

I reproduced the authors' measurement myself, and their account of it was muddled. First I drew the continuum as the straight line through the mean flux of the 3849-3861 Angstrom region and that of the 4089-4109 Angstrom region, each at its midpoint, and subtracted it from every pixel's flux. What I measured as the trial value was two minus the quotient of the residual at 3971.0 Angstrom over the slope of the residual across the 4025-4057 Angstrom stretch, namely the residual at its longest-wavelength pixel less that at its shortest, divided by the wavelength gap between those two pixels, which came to 123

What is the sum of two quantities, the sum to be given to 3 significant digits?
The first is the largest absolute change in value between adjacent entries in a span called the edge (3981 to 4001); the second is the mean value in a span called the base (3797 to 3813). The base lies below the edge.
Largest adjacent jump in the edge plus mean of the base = 56.9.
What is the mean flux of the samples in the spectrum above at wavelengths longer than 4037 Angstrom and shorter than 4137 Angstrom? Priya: 62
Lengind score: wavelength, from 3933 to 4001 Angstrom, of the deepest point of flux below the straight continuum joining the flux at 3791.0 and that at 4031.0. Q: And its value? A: 3935.0 Angstrom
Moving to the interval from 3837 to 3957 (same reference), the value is 3935.0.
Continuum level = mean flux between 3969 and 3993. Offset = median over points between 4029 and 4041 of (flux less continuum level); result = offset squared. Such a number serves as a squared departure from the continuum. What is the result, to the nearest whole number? 33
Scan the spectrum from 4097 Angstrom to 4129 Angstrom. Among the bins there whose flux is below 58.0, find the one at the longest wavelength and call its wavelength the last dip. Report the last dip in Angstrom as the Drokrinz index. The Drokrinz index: 4107.0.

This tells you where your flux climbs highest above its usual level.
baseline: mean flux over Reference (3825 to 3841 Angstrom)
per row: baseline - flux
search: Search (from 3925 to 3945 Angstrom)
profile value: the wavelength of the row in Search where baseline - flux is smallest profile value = 3943.0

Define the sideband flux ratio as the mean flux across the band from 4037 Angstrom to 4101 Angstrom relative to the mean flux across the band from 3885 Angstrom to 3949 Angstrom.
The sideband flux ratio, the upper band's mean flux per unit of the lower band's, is 1.10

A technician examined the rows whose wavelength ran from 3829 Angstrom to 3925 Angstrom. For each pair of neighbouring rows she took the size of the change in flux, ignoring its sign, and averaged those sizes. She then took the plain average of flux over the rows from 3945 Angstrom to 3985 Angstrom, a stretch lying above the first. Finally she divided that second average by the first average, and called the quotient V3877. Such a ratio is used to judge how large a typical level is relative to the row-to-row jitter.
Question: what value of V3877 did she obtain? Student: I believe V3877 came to 11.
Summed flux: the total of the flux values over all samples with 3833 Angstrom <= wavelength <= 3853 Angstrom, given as 261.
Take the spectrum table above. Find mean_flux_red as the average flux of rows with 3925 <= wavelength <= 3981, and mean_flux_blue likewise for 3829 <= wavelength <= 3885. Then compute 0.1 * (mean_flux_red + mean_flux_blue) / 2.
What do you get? 5.5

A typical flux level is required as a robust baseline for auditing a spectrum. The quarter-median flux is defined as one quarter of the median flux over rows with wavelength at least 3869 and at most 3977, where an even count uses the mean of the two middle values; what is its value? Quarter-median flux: 15.1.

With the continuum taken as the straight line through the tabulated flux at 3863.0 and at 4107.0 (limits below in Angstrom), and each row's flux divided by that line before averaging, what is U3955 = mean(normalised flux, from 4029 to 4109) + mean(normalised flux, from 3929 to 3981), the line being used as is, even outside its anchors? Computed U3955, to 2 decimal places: 1.95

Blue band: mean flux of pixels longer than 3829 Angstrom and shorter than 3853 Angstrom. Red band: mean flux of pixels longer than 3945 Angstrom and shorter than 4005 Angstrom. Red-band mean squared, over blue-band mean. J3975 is 64.7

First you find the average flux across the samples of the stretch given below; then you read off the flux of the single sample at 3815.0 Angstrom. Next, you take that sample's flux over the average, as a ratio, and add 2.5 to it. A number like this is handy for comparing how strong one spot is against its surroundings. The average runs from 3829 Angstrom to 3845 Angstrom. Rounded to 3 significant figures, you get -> 3.69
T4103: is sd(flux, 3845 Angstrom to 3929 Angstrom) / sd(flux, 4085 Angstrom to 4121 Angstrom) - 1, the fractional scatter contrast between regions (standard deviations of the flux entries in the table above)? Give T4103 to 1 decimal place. -0.3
